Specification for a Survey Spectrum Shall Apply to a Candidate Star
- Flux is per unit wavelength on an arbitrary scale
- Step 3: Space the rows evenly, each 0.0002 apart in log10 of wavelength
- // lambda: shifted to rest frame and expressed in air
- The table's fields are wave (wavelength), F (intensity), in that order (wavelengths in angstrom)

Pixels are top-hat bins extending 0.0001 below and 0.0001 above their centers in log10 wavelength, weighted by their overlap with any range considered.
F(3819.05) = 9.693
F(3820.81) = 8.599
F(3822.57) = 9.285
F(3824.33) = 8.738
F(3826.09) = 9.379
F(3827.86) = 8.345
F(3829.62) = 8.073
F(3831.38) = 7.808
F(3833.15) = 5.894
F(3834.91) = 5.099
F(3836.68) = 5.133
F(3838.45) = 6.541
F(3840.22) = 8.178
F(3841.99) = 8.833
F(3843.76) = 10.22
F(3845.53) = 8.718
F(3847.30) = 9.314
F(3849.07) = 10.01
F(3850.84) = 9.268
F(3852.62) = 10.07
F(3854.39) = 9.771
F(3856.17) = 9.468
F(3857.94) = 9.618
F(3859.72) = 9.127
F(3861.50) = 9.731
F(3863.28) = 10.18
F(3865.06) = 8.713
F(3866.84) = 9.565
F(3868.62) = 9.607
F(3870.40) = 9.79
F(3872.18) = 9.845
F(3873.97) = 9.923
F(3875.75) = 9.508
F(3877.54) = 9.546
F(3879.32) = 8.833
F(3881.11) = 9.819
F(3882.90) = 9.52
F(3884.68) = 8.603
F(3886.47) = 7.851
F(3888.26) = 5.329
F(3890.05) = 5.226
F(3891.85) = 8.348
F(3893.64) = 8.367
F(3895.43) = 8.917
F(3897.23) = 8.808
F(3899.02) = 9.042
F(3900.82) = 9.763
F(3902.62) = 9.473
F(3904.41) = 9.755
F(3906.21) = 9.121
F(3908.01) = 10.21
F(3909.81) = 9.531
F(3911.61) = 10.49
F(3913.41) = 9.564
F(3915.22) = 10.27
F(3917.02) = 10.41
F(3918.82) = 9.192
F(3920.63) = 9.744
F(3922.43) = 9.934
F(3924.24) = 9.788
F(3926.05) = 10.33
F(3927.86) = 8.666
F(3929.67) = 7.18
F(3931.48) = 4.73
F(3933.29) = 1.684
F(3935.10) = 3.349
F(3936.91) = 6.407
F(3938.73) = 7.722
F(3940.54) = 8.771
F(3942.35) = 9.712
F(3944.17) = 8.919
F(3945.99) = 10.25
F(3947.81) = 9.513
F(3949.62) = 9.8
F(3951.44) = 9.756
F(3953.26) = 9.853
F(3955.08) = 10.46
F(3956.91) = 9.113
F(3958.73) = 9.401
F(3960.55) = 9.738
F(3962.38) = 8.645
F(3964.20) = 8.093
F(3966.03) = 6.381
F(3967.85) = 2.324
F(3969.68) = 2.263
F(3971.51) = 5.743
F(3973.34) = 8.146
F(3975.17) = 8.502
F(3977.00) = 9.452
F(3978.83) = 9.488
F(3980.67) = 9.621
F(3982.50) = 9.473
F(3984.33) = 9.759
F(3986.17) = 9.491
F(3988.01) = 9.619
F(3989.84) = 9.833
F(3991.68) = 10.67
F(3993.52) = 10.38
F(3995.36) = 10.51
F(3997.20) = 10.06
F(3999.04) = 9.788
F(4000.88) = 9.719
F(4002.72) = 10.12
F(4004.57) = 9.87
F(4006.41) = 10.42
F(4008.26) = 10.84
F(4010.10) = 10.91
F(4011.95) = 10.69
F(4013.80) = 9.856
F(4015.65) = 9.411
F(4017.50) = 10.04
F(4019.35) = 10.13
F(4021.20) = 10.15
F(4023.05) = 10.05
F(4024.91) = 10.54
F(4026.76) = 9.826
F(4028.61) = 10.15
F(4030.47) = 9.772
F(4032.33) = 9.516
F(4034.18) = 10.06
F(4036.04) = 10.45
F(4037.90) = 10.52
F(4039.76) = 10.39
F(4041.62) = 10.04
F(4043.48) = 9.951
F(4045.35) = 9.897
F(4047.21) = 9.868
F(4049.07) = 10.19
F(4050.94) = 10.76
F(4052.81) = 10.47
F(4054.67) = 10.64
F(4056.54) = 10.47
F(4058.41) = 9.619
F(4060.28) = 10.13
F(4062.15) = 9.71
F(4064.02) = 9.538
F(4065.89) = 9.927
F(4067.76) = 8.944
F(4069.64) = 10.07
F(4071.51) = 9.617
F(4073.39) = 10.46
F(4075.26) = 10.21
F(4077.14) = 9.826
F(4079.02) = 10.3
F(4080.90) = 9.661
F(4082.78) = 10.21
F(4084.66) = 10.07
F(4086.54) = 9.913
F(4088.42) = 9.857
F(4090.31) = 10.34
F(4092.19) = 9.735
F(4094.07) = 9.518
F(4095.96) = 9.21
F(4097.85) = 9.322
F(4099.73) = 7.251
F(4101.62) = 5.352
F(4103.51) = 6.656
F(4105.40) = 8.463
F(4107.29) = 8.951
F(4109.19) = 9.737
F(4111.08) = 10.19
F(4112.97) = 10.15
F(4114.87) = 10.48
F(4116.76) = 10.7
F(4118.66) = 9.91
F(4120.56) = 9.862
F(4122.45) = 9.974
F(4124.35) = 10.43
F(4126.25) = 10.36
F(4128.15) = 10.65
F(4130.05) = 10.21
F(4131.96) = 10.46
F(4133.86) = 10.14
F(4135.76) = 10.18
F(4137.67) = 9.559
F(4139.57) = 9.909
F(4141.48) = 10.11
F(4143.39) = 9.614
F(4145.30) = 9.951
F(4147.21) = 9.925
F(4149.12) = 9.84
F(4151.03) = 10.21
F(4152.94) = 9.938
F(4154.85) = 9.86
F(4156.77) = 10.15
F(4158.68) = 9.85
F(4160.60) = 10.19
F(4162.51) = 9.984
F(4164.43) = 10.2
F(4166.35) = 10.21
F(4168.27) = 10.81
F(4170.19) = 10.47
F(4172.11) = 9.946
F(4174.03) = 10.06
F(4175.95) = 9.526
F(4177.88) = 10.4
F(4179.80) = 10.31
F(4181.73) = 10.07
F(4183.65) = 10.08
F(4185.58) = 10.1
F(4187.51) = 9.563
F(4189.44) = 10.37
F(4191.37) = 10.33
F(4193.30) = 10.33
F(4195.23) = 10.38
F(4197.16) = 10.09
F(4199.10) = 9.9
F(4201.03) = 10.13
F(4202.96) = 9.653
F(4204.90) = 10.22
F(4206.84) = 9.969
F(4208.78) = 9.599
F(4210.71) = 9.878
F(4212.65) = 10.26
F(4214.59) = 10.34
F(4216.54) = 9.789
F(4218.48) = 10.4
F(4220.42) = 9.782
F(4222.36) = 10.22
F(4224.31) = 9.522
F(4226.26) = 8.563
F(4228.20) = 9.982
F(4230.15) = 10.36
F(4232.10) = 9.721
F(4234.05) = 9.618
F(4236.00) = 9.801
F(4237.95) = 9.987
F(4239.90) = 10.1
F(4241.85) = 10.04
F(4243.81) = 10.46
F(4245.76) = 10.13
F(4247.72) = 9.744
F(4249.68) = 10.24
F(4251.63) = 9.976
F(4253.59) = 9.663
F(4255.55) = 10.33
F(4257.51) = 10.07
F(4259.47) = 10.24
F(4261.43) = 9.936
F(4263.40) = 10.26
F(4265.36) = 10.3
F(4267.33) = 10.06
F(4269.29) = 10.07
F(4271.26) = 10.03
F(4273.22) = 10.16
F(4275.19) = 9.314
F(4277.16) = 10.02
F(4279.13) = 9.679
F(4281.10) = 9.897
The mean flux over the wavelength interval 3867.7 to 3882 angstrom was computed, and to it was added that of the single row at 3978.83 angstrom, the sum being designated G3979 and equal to 19.10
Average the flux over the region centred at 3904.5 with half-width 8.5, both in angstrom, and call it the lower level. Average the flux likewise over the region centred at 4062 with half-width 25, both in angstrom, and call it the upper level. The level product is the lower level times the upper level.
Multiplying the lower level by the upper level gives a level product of 96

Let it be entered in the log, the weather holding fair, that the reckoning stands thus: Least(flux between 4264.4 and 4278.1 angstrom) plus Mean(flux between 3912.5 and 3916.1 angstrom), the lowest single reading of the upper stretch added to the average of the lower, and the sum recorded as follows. 19.2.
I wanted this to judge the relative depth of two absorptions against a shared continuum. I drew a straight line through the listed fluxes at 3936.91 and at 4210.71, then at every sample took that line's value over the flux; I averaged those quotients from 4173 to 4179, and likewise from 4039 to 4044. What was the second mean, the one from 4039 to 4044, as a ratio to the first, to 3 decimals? 0.808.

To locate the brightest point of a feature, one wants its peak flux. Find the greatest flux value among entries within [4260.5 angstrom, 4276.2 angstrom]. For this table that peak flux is 10.3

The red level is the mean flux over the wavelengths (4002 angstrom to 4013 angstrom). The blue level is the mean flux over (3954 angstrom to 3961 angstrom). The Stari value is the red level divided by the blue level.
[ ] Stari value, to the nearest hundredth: 1.08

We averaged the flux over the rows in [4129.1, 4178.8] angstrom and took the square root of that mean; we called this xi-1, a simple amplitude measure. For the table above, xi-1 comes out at 3.17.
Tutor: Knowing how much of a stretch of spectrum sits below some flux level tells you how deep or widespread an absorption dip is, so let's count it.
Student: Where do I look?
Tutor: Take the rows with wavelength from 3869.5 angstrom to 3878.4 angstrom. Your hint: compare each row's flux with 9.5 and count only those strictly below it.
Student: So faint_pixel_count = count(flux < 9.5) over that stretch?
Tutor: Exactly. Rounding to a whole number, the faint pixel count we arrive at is 0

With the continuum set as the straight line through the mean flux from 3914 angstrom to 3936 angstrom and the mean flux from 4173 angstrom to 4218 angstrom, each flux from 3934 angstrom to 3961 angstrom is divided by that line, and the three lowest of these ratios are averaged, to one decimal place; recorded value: 0.7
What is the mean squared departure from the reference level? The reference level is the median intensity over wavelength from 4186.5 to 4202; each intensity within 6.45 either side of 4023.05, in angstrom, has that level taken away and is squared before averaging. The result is 0.1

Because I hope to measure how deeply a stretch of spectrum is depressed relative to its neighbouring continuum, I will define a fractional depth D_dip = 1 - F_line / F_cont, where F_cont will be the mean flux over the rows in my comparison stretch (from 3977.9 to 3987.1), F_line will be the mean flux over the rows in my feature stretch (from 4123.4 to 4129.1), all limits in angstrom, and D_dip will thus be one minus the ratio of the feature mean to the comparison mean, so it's -0.10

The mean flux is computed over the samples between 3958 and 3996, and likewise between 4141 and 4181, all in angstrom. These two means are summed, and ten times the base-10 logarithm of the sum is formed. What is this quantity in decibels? 12.7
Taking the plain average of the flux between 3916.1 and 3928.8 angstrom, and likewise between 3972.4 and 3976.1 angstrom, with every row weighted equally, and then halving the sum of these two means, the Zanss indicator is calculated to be 9.0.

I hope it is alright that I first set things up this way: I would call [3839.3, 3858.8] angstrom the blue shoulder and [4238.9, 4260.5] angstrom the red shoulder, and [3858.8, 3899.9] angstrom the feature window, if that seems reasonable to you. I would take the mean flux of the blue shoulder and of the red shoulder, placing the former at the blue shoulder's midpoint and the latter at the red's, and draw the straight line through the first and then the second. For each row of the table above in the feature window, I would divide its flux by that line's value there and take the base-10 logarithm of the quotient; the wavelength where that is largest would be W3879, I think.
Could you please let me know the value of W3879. 3863.28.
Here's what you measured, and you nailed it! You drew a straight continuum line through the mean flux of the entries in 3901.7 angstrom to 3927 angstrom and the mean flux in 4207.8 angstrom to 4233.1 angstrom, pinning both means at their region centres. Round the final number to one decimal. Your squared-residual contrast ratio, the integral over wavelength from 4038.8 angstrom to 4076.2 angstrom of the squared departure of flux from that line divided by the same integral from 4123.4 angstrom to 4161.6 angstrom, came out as 1.8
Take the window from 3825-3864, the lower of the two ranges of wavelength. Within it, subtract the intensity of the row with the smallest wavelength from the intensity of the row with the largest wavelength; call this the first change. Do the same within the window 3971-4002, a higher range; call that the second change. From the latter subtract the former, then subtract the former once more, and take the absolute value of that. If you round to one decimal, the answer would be 2.4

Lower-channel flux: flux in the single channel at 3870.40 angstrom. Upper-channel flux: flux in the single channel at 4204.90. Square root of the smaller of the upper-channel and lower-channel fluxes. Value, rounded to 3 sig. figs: 3.13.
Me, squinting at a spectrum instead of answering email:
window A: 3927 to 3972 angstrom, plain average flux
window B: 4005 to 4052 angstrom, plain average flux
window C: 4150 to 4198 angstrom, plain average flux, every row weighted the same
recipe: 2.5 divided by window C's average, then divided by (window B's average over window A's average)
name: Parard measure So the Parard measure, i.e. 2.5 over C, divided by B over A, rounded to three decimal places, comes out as 0.183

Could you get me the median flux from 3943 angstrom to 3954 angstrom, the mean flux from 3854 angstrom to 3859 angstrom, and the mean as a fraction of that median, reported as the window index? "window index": 0.98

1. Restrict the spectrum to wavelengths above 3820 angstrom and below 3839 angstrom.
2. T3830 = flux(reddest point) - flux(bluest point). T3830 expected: -2.1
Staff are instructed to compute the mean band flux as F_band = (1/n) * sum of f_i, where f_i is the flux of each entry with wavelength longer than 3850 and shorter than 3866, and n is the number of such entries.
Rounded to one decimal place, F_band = 9.5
